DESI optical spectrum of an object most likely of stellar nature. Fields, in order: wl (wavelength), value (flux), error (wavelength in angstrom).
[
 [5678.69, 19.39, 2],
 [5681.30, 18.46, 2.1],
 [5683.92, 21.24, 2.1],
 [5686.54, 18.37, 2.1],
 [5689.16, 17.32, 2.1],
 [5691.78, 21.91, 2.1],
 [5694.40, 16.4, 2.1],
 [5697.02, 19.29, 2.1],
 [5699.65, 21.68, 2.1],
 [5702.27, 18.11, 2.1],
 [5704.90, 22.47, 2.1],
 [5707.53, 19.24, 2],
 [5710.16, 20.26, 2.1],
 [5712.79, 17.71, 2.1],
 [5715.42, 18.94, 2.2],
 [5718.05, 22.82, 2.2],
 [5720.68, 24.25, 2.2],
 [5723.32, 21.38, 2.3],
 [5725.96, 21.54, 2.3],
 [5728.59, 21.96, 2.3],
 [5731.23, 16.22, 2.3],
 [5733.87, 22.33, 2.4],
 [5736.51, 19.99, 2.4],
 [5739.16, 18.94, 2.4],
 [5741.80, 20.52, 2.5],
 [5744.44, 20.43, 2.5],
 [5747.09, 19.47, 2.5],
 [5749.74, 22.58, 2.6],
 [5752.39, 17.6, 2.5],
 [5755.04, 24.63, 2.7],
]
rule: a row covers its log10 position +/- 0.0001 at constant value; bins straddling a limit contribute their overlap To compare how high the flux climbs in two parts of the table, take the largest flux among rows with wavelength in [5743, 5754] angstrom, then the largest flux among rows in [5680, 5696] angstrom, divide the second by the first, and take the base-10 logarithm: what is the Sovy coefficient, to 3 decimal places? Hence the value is -0.013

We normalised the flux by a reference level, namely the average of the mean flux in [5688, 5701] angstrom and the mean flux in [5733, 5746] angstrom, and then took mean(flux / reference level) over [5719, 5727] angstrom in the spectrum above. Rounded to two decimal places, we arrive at 1.13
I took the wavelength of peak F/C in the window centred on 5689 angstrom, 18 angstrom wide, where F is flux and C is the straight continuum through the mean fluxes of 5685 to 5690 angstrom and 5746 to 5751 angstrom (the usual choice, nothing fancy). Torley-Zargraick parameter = 5691.78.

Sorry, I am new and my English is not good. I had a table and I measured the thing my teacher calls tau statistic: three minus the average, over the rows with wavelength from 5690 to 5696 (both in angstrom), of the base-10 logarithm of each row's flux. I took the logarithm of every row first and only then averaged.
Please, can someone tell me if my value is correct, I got 1.72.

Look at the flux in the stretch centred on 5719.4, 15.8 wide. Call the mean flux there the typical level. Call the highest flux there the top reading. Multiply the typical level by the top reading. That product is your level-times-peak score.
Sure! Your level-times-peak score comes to 512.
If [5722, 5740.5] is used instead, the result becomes 454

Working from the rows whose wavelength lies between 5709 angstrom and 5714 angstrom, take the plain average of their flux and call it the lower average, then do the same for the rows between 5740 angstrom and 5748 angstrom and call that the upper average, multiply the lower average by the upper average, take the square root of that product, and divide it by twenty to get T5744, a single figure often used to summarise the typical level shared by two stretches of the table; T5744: 0.98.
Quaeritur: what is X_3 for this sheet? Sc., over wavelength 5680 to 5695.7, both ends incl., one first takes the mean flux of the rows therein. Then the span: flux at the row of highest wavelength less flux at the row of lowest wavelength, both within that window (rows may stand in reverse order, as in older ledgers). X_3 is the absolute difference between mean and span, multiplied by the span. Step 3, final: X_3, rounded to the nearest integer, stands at -43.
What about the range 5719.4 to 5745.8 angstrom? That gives -94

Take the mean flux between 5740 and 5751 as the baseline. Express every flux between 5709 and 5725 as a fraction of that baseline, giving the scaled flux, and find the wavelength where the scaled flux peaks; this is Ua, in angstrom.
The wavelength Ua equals 5720.68 angstrom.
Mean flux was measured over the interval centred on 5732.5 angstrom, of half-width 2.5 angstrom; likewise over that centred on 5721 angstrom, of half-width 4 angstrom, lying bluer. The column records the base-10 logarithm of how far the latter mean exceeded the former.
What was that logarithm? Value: 0.55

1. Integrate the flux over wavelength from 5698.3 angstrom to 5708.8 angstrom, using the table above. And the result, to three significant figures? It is 214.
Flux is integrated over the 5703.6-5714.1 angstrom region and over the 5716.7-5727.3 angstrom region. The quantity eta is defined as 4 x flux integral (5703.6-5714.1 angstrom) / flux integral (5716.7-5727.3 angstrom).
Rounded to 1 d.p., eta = 3.5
